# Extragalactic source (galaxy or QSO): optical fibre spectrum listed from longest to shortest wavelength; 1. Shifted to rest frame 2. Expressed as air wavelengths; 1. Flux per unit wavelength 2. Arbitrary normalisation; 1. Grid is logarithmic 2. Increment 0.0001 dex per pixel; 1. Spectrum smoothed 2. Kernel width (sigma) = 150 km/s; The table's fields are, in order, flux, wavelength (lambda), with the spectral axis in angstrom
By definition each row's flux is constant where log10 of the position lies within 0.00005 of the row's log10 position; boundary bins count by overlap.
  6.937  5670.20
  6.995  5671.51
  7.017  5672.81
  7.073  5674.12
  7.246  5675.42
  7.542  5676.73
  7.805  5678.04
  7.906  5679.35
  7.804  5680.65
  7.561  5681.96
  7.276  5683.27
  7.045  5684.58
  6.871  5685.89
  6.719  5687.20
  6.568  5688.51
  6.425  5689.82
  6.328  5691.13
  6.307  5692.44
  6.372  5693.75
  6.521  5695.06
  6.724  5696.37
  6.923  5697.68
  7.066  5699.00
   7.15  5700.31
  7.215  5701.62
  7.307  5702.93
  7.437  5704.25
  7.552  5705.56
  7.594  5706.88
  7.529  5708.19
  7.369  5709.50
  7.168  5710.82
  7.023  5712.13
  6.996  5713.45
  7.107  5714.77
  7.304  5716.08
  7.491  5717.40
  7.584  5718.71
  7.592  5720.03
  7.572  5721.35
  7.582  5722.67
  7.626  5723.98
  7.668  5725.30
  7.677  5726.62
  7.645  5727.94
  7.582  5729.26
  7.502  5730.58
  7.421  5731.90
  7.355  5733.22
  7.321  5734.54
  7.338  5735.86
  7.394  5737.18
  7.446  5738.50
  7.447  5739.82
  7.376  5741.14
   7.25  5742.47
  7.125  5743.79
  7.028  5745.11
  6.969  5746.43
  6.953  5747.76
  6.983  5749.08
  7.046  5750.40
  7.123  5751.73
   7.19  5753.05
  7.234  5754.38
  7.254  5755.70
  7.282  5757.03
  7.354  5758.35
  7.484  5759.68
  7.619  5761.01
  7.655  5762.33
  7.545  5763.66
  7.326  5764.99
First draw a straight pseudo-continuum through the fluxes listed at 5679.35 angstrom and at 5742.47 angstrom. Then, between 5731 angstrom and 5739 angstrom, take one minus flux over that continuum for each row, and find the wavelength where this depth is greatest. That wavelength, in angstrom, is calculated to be 5734.54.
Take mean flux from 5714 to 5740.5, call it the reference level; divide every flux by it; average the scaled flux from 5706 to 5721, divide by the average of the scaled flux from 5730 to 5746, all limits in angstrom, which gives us 1.00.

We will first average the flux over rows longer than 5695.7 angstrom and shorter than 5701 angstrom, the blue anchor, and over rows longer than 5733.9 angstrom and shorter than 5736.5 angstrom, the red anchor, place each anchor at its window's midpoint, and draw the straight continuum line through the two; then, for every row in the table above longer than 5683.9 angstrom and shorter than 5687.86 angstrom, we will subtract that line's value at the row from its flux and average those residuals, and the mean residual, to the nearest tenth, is 0.0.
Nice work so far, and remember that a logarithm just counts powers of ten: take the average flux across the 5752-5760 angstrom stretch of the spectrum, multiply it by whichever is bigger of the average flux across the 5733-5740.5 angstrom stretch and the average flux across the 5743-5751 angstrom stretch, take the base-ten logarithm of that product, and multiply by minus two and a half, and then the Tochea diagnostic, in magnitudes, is -4.33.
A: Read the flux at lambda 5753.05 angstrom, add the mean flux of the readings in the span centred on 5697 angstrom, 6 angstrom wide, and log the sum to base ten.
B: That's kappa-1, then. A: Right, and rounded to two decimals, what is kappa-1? 1.15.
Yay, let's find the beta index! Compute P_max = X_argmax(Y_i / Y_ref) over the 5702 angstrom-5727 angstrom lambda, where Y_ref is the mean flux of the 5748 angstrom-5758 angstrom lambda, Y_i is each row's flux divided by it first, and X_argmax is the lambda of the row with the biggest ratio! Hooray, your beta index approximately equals 5726.62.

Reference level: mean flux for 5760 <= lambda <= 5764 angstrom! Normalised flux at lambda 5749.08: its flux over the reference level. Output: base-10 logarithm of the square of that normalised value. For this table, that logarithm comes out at -0.074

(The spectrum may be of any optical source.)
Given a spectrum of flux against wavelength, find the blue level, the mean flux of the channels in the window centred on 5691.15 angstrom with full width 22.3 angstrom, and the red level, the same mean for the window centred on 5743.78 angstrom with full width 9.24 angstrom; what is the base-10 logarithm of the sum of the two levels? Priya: 1.15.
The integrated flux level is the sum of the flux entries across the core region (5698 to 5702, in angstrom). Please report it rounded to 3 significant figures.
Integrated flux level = 21.4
